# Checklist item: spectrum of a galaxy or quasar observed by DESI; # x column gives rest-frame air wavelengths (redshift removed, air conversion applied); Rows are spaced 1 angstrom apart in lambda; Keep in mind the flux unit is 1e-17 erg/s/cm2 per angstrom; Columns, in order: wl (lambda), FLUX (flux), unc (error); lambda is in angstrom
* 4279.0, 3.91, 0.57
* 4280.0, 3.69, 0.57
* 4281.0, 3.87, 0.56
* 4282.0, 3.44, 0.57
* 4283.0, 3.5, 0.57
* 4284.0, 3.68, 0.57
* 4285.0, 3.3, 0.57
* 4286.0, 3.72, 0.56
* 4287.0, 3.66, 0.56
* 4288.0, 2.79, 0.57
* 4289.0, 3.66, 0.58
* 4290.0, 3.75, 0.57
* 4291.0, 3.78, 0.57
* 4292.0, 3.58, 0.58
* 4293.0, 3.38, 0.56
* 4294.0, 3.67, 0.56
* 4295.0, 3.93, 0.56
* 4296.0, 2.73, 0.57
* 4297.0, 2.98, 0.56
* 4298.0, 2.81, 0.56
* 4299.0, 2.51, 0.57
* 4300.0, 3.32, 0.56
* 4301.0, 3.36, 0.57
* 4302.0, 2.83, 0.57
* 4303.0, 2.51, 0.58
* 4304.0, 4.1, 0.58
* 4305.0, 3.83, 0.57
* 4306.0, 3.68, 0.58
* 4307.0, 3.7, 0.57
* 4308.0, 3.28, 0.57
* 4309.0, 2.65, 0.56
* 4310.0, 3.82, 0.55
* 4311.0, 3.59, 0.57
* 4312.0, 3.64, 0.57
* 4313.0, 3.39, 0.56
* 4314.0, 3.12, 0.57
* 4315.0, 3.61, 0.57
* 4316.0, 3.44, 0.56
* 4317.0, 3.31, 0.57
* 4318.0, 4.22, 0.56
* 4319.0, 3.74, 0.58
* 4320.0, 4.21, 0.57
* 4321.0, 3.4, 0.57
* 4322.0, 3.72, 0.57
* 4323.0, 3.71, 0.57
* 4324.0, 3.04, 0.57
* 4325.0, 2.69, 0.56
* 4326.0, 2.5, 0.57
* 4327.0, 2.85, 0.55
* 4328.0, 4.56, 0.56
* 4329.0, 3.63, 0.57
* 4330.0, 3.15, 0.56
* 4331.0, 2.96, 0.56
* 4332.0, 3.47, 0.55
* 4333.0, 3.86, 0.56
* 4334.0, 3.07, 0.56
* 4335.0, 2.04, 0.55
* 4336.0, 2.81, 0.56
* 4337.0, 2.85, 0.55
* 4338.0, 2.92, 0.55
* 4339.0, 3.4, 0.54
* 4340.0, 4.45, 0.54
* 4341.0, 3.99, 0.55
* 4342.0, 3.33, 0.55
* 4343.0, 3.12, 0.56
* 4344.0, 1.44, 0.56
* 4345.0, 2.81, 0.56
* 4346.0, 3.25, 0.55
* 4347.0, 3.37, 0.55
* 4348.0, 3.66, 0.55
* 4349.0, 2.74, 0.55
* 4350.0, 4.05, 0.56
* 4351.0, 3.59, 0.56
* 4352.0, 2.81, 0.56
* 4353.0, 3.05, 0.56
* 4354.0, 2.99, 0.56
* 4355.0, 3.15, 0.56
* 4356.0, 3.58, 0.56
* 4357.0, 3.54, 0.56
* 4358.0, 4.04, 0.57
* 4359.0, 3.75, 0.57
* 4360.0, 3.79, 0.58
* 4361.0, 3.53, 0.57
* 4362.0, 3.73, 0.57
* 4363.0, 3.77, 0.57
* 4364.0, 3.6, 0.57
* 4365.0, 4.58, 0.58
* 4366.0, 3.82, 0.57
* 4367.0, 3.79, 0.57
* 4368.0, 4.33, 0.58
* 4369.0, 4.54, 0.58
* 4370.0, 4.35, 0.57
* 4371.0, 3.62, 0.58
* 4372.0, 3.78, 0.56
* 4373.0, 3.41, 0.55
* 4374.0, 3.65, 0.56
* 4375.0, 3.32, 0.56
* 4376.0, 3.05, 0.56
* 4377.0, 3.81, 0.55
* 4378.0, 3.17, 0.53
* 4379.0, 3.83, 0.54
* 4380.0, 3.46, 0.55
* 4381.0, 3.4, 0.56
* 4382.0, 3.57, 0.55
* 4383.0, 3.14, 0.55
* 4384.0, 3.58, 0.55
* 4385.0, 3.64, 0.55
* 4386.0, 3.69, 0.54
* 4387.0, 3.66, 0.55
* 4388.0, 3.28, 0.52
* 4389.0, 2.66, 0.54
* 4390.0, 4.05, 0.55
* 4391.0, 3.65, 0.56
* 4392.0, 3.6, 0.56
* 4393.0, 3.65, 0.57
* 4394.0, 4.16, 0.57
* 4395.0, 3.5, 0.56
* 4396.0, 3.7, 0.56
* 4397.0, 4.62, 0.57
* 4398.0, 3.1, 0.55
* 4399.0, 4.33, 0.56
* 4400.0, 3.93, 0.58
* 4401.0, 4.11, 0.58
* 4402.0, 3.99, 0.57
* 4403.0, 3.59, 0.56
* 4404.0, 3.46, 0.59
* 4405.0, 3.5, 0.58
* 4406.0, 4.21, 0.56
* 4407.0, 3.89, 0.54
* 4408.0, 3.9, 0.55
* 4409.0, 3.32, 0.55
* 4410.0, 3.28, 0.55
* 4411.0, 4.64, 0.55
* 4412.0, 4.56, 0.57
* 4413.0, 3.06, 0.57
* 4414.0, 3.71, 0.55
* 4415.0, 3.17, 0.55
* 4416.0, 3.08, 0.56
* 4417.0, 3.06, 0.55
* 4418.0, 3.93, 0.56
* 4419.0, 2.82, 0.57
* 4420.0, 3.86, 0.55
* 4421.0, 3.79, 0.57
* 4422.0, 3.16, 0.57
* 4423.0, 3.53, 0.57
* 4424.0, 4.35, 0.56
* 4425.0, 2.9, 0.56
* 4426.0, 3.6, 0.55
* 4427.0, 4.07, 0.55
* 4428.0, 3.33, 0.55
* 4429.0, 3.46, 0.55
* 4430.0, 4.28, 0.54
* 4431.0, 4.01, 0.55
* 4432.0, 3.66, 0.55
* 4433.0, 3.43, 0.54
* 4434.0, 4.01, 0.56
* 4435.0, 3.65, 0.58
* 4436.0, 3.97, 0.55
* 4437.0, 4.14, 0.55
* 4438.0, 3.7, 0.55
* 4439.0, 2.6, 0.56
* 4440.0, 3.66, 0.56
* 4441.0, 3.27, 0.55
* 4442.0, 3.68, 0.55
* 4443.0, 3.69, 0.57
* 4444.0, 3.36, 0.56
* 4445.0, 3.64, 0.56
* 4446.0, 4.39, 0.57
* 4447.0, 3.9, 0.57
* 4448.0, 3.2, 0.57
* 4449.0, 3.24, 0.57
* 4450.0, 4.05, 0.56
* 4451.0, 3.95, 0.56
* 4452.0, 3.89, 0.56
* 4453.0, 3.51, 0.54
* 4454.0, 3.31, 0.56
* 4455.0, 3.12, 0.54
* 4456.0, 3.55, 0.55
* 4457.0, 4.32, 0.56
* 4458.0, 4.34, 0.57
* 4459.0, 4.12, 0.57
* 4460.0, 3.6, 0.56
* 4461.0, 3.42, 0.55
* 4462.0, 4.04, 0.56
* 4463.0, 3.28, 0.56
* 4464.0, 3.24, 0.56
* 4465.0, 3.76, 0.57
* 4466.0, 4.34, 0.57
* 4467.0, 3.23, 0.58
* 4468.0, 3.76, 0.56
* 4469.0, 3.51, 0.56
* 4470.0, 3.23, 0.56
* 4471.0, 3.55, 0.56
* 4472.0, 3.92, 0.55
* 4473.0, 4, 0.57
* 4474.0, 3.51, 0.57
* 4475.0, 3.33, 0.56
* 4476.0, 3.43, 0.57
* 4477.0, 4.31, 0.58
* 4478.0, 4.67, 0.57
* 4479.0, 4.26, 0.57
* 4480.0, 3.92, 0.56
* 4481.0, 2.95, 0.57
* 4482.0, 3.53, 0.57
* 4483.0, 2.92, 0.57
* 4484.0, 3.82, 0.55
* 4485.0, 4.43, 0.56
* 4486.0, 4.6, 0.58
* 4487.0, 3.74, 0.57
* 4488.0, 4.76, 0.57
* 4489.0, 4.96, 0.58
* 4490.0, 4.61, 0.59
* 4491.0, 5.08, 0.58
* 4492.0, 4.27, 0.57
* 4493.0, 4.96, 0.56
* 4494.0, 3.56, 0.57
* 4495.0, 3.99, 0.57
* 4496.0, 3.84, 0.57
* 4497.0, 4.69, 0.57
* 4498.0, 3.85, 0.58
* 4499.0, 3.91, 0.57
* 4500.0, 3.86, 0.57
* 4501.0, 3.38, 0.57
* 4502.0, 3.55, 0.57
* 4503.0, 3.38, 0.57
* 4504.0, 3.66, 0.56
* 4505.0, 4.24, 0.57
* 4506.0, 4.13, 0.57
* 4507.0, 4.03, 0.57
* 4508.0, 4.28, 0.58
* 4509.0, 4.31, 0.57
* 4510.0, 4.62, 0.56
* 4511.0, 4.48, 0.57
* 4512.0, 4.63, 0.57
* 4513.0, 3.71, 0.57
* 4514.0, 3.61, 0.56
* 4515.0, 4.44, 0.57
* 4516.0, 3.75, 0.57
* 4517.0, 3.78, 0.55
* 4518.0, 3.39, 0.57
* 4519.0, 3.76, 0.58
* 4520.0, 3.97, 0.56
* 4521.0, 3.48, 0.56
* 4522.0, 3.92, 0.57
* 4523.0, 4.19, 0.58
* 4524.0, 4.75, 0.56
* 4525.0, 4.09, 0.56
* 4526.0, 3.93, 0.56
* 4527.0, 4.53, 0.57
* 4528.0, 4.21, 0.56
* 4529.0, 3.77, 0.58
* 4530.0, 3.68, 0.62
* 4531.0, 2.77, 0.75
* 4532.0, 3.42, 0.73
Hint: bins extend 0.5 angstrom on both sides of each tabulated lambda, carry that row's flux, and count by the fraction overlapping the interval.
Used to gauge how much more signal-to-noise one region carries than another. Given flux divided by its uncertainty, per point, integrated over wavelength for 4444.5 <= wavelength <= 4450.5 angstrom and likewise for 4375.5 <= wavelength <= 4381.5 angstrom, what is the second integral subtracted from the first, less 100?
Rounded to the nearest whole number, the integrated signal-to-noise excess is -98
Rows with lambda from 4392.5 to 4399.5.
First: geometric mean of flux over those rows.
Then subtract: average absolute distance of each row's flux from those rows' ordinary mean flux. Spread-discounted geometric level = 3.40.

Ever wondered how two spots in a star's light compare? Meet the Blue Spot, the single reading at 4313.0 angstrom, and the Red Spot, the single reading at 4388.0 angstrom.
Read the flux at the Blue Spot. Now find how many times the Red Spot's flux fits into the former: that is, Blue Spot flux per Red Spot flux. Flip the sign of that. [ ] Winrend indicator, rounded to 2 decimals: -1.03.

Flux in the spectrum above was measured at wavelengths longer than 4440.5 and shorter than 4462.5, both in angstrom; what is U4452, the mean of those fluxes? 3.7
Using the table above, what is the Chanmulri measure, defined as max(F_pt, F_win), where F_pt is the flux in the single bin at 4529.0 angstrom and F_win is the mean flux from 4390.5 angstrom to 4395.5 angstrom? 3.8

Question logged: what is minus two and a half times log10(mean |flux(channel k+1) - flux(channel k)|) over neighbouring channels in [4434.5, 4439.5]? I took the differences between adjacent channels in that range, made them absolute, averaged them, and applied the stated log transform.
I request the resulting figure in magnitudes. 0.7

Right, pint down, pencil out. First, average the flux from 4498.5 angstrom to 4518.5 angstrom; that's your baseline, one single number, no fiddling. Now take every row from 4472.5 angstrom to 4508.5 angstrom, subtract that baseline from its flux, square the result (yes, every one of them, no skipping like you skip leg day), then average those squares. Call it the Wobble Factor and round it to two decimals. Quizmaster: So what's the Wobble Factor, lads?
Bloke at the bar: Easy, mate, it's 0.30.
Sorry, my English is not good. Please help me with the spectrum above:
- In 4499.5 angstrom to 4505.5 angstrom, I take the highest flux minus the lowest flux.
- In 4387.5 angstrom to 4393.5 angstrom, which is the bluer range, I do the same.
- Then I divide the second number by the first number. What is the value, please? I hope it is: 1.6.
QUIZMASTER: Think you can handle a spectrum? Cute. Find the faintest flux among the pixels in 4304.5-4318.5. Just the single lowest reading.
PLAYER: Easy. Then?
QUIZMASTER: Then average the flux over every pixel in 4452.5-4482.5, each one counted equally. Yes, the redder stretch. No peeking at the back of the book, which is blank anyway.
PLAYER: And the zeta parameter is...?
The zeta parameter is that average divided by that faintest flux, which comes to 1.4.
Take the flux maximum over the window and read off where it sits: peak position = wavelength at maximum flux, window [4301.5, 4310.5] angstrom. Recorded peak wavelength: 4304.0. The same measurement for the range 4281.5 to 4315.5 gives 4304.0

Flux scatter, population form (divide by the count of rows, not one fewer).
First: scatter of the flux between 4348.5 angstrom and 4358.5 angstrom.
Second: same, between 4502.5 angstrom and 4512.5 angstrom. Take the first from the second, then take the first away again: -0.52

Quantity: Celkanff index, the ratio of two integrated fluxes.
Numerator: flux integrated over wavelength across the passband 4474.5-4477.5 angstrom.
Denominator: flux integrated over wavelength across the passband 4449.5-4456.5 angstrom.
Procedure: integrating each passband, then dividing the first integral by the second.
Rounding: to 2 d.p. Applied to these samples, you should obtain 0.44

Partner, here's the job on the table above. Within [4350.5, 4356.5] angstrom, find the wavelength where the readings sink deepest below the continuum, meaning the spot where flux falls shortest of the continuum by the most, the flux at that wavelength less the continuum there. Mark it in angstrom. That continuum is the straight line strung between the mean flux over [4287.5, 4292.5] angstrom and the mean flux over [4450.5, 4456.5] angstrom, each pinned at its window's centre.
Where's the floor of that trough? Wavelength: 4352.0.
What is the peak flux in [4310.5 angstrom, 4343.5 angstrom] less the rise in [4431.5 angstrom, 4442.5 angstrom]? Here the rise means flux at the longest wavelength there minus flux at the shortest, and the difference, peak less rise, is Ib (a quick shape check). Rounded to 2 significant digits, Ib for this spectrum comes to 4.5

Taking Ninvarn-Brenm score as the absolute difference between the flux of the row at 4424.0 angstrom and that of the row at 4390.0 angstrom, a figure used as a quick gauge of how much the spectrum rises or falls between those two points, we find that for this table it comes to 0.30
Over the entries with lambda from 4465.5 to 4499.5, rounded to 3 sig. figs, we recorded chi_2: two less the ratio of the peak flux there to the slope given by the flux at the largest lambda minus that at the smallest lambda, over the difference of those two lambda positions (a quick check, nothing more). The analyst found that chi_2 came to 392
